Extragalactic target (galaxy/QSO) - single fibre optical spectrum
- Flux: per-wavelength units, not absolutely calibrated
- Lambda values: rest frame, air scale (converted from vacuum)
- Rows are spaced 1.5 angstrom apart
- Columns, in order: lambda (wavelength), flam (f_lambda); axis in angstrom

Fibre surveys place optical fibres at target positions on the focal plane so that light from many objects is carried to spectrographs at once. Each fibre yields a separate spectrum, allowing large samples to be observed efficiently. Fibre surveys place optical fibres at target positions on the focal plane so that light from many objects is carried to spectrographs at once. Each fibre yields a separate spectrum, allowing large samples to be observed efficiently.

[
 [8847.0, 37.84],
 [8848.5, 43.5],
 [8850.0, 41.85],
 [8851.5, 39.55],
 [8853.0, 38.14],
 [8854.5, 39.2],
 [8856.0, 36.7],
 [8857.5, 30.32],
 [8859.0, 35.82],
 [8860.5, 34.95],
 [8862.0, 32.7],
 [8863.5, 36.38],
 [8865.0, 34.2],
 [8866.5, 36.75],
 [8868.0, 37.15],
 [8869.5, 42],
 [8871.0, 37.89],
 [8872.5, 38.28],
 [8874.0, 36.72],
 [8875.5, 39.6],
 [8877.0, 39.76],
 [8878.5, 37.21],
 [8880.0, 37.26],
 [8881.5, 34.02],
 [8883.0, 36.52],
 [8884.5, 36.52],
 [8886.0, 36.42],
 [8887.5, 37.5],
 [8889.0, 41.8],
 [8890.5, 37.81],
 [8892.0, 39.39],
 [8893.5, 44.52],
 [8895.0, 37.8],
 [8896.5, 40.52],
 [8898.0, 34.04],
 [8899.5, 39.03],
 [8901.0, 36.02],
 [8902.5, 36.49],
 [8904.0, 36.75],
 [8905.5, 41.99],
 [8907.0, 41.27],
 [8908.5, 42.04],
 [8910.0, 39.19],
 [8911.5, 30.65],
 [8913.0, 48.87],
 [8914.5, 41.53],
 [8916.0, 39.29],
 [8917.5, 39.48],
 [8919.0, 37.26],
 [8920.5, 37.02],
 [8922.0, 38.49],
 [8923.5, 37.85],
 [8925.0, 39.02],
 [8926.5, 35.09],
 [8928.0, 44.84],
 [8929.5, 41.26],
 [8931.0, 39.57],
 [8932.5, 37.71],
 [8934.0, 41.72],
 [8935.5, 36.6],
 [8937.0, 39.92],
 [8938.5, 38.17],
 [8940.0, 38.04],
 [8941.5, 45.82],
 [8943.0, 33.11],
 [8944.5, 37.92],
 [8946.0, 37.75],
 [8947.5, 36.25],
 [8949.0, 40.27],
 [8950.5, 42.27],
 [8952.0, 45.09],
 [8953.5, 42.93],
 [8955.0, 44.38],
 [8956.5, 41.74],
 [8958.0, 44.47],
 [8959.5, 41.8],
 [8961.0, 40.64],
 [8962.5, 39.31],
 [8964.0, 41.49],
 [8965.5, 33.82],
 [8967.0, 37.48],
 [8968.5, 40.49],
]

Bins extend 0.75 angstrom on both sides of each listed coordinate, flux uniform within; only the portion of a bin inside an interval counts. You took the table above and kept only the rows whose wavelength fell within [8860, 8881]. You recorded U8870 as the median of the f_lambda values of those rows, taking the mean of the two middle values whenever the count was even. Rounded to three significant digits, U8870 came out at 37.2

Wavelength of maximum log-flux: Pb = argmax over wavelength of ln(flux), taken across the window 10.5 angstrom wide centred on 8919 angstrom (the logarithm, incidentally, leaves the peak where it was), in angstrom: 8914.5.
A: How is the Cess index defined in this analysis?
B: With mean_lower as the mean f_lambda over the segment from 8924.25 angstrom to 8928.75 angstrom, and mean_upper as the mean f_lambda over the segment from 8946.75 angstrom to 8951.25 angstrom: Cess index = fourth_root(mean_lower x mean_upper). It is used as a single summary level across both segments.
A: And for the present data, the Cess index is 6.29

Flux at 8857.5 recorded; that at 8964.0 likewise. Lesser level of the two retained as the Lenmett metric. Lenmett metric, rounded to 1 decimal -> 30.3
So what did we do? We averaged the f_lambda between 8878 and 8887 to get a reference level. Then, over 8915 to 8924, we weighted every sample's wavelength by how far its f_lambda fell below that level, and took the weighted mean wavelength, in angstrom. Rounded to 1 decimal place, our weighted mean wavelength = 8919.1 angstrom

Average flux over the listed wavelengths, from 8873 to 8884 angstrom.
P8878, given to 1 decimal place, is 37.3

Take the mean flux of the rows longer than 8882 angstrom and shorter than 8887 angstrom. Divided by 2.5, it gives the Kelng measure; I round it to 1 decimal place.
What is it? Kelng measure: 14.6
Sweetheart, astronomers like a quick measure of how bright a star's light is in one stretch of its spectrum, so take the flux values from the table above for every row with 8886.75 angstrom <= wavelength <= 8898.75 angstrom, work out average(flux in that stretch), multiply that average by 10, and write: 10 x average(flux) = 392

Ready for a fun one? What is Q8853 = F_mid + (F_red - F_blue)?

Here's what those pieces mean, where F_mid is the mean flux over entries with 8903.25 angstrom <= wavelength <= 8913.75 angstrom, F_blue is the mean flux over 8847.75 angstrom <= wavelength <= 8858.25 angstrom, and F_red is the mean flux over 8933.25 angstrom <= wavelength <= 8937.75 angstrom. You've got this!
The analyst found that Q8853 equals 41.1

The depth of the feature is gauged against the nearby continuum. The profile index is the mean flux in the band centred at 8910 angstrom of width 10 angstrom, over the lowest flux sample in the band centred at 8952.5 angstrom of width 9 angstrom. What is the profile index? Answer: 1.01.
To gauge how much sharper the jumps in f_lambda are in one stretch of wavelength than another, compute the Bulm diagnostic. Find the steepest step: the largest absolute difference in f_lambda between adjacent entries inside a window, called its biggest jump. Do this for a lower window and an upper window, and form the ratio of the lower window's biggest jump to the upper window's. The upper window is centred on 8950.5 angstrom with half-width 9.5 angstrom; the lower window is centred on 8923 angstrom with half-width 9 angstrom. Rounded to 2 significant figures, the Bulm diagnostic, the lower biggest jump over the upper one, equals 0.77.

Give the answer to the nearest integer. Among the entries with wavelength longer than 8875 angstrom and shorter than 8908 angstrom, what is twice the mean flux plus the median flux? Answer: 114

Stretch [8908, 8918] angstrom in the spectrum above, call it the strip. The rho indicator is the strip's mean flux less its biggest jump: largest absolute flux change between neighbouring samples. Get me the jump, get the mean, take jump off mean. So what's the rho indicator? 21.9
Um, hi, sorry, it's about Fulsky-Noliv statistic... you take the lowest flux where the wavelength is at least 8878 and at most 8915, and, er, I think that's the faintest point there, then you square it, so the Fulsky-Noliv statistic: 939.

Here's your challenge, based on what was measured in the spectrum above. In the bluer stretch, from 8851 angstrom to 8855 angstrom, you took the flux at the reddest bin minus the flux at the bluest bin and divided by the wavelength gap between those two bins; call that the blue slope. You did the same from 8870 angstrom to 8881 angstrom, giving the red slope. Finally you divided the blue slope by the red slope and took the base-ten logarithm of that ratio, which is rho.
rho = 0.22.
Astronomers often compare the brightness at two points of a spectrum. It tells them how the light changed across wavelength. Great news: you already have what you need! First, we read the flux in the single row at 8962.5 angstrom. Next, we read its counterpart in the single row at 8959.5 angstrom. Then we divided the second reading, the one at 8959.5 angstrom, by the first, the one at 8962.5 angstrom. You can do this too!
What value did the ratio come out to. 1.06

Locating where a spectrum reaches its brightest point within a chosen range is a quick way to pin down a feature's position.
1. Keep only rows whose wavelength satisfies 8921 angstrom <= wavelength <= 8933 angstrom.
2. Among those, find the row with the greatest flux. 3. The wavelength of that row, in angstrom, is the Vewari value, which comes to 8928.0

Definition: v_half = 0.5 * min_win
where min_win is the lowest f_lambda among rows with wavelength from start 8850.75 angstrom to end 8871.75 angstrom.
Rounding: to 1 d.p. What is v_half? 15.2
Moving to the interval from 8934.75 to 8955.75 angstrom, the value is 16.6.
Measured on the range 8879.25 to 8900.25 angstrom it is 17.0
